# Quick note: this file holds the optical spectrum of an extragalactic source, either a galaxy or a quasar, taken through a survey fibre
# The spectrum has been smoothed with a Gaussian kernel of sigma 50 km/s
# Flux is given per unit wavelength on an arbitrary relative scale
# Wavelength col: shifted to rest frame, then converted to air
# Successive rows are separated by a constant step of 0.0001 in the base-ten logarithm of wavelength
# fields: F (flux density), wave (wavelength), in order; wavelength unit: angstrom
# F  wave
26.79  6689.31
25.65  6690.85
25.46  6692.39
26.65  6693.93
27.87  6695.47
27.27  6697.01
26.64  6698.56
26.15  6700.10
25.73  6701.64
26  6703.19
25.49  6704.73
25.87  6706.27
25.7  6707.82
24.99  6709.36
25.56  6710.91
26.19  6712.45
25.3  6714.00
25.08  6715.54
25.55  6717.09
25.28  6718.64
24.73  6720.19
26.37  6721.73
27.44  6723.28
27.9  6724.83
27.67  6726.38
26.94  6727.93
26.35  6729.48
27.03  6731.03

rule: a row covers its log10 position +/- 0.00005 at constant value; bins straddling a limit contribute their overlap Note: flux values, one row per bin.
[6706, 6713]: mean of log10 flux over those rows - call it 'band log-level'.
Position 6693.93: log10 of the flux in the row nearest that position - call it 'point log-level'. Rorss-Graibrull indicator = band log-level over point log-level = 0.99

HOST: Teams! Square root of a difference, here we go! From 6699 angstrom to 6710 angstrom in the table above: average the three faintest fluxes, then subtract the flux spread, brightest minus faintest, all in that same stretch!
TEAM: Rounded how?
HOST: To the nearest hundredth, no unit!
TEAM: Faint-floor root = 4.92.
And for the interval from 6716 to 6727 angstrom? 4.69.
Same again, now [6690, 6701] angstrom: 4.83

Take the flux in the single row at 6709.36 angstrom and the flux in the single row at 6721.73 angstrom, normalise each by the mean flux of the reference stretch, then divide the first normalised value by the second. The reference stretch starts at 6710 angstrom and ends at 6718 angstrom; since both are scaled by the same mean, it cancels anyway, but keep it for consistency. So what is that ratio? 0.95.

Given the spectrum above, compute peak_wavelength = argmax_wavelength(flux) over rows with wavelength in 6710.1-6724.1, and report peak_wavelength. 6723.28 angstrom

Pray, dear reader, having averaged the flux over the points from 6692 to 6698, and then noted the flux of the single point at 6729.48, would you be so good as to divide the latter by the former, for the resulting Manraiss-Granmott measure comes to 0.98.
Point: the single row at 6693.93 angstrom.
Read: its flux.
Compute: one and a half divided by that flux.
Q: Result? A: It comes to 0.0563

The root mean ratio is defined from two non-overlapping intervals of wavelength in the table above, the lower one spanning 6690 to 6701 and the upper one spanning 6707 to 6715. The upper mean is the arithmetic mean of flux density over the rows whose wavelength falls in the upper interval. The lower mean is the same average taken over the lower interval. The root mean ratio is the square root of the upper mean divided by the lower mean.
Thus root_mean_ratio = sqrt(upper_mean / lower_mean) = 0.98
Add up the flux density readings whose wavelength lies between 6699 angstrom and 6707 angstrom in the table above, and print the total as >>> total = 129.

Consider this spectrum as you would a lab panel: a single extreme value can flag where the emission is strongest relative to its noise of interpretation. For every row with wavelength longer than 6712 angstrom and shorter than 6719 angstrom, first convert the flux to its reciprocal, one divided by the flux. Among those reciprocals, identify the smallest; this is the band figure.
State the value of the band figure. 0.0382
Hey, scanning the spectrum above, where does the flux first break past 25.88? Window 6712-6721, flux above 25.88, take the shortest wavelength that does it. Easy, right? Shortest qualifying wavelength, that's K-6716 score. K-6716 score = 6712.45 angstrom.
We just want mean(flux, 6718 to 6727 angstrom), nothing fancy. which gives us 26.6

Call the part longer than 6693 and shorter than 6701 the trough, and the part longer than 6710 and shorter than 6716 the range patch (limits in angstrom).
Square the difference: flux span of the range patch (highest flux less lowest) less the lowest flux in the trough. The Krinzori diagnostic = 627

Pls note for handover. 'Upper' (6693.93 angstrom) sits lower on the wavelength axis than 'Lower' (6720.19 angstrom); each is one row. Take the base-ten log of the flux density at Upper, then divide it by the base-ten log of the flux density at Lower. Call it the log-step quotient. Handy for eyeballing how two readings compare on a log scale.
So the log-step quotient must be 1.02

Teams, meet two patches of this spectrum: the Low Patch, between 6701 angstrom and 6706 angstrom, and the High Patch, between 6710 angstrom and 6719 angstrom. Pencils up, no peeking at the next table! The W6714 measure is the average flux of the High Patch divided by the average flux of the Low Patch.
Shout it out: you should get 0.99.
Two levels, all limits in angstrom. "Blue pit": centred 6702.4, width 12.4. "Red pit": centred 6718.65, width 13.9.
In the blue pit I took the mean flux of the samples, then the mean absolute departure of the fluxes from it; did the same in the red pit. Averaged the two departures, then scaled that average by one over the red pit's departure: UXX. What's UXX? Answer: 0.75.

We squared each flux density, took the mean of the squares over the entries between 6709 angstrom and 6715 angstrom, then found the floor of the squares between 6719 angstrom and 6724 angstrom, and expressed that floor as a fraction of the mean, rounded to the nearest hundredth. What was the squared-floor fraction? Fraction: 0.94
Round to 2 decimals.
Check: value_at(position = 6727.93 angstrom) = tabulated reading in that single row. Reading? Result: 26.94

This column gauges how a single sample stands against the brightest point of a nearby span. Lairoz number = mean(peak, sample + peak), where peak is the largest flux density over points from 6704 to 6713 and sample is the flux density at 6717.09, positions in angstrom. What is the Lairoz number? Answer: 39.0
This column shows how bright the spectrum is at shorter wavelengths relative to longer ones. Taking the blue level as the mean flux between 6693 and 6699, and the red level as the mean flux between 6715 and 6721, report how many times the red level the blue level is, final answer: 1.08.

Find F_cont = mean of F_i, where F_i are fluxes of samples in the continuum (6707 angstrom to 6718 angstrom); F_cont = 25.5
